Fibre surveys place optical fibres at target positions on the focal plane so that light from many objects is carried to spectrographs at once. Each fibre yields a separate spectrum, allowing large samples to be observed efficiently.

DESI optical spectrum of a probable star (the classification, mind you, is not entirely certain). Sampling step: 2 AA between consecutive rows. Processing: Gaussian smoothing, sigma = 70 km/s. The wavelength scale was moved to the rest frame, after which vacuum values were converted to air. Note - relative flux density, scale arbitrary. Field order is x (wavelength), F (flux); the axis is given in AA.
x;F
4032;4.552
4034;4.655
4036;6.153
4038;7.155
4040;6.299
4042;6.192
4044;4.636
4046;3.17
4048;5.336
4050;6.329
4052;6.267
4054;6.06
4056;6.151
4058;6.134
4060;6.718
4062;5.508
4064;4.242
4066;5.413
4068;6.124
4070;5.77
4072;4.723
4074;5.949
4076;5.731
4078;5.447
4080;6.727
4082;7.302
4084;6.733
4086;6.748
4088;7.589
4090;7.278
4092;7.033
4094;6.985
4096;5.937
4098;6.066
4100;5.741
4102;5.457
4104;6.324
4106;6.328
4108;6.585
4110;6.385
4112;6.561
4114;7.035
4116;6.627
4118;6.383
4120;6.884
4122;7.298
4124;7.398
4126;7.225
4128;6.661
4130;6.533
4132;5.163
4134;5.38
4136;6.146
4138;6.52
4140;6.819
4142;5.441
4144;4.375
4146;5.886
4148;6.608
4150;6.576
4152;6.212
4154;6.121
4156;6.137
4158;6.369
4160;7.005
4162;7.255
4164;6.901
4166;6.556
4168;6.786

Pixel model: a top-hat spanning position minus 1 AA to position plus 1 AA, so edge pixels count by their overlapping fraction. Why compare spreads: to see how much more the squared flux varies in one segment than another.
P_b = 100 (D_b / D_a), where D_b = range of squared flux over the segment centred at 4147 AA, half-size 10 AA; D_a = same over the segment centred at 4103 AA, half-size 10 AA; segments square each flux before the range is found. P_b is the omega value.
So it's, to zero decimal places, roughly 144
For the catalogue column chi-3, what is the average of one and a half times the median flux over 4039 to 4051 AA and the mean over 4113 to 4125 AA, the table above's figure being 7.79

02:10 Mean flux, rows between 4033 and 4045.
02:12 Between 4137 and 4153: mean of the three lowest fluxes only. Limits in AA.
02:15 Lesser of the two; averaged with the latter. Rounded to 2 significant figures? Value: 5.2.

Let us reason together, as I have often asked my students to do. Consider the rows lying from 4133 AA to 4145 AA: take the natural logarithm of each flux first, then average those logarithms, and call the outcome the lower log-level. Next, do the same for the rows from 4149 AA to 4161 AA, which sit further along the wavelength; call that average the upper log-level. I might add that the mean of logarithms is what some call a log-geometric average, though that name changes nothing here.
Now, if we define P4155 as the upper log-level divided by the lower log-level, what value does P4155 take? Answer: 1.06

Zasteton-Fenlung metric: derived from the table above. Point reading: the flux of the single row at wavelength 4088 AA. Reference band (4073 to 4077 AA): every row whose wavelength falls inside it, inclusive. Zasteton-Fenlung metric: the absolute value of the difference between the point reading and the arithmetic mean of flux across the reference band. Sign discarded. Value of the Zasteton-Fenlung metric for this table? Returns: 1.75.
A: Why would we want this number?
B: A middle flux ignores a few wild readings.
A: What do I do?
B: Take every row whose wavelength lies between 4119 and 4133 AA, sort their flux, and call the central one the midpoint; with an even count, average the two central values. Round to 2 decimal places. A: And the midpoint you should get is 6.88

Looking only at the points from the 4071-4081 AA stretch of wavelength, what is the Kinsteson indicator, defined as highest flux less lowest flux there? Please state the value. 2.0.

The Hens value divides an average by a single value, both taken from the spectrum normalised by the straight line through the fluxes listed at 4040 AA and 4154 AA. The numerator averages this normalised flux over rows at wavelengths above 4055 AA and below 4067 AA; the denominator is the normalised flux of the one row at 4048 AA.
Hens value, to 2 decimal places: 1.07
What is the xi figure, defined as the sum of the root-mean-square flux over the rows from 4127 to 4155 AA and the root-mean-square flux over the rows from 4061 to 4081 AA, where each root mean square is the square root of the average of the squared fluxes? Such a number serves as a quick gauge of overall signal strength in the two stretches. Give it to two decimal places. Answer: 11.67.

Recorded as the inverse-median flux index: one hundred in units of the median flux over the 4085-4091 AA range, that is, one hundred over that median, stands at 14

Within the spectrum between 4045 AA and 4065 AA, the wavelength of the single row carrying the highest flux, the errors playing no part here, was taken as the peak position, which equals 4060 AA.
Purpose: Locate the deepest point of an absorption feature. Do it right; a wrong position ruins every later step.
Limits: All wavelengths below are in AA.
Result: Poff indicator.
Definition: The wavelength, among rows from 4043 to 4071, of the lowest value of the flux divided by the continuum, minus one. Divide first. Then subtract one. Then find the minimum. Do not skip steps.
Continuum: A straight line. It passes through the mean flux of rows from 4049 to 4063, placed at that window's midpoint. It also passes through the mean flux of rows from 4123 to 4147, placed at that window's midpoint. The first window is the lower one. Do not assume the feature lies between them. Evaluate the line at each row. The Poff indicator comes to 4046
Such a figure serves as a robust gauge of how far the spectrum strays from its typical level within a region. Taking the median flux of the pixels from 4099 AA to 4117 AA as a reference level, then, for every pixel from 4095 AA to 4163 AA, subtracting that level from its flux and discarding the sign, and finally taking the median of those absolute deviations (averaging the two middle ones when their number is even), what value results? 0.30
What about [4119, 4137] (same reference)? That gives 0.84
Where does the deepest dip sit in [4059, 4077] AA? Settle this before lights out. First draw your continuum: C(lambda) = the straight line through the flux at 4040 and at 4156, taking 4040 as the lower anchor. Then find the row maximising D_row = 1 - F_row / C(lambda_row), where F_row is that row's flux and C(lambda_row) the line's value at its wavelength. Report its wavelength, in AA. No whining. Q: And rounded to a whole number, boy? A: 4064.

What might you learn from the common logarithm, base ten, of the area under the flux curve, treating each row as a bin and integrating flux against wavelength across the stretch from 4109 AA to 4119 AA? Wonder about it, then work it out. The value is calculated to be 1.82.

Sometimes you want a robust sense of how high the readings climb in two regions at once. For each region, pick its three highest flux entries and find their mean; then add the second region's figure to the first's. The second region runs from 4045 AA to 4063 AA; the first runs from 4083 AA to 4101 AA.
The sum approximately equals 13.7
